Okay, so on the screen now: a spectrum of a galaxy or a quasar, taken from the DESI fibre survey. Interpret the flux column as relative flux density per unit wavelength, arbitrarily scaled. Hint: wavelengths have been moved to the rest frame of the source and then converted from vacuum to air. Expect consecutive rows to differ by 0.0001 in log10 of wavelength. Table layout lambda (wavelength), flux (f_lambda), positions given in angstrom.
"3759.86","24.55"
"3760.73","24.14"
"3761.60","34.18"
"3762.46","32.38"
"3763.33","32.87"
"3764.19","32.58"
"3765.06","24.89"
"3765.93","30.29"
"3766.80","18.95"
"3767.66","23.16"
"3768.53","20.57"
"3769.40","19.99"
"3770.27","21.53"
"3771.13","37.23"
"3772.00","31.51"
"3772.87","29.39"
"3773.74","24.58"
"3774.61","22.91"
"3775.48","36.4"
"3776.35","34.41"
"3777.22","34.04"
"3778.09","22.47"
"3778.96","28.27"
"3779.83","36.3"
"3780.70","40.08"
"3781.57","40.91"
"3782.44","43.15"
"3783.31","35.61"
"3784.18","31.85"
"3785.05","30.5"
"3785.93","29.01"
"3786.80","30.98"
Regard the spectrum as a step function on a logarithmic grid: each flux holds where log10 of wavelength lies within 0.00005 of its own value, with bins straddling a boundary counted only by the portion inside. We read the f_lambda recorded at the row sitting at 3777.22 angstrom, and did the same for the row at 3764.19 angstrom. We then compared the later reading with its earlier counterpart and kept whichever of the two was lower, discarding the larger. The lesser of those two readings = 32.6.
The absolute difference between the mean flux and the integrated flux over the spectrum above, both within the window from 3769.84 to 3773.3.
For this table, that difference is 74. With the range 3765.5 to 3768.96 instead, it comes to 57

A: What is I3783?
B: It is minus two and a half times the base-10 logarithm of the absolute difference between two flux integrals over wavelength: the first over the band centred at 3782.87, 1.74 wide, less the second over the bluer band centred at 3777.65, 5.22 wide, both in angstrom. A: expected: -5.0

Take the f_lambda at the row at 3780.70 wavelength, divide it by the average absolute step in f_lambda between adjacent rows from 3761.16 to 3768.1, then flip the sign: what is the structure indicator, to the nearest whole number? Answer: -9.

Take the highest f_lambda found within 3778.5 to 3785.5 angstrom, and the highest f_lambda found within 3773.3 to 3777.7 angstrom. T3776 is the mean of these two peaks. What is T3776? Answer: 39.8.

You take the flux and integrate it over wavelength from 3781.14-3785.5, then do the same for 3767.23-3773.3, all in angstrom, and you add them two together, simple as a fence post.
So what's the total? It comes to 318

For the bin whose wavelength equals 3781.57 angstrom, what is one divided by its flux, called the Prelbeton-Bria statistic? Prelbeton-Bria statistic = 0.0244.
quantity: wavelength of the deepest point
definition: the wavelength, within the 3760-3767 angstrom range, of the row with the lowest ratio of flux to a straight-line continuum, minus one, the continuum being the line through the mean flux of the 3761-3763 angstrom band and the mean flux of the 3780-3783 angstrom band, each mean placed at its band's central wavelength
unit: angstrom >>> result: 3766.80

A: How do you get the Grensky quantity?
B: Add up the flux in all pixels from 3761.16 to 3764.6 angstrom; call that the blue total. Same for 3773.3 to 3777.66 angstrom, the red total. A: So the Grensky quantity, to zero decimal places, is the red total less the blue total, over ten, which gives 2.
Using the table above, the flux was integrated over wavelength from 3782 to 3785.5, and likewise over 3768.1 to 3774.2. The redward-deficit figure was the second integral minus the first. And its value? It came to 38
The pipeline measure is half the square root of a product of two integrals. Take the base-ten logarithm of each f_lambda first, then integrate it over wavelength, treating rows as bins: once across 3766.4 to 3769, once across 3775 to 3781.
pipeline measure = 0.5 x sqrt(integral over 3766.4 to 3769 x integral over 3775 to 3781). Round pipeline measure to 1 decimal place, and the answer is 2.8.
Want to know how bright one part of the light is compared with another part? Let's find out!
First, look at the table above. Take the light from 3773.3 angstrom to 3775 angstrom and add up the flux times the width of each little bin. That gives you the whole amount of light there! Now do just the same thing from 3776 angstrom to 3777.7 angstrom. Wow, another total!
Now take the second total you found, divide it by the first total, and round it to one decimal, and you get 1.4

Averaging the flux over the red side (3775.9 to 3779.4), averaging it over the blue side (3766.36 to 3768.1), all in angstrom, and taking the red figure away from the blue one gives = -8.7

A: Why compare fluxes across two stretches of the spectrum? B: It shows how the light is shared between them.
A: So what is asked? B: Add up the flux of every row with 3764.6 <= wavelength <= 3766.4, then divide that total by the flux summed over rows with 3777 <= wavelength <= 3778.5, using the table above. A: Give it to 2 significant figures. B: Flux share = 0.98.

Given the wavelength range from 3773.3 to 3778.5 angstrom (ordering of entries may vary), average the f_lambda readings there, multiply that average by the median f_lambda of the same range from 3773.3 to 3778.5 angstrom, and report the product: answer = 854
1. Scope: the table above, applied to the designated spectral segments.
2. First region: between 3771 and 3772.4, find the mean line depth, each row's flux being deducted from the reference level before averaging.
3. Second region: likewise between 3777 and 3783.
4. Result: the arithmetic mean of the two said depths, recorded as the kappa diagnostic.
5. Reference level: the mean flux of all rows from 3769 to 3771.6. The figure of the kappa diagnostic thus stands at -8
